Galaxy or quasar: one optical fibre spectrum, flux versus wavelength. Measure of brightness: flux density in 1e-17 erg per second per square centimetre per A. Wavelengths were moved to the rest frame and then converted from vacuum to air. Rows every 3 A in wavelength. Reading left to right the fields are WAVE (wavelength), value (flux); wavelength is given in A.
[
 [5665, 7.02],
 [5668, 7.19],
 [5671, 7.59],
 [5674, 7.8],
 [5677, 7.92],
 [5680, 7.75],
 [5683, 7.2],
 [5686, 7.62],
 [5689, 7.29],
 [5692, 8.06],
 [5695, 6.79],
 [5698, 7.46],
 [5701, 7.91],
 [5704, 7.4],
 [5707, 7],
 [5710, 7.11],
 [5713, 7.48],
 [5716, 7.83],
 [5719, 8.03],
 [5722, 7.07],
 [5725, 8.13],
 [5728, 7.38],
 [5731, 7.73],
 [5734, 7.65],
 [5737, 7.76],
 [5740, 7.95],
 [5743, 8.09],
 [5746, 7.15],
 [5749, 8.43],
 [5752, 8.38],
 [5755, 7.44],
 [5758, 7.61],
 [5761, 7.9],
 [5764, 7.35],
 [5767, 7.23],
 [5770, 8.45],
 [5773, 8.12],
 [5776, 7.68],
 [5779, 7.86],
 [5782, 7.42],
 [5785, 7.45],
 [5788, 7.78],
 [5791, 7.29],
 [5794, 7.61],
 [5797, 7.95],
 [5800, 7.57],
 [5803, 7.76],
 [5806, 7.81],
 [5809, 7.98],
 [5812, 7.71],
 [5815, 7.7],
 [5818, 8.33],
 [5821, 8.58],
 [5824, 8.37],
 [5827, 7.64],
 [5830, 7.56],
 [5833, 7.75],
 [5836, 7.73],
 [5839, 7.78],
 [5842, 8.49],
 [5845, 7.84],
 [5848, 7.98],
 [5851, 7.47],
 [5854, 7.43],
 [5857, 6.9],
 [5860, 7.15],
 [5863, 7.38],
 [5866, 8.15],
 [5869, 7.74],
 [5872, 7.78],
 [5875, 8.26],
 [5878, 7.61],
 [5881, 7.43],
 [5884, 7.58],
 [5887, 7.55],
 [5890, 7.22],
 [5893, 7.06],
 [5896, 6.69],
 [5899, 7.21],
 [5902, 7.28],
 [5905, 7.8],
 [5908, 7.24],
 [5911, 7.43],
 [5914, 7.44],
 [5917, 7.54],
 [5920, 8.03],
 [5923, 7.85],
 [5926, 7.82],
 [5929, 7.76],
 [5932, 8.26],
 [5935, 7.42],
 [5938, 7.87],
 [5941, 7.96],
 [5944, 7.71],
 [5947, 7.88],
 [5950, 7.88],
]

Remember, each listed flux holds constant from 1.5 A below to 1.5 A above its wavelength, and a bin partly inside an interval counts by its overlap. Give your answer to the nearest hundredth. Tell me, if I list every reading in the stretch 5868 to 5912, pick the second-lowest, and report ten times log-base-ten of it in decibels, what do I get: 8.49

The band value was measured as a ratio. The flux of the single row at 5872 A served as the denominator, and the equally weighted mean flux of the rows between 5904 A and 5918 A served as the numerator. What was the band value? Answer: 0.96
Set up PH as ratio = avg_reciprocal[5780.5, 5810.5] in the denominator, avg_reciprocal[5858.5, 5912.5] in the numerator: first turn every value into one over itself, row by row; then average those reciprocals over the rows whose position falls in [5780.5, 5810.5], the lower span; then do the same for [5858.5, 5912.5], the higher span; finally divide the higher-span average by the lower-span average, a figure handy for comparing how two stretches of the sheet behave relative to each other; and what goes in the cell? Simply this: 1.03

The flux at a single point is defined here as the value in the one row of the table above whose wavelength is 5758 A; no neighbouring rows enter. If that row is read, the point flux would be 7.61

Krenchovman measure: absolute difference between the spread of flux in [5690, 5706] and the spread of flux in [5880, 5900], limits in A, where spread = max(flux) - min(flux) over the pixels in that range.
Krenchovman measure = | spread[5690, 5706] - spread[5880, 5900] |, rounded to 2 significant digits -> 0.38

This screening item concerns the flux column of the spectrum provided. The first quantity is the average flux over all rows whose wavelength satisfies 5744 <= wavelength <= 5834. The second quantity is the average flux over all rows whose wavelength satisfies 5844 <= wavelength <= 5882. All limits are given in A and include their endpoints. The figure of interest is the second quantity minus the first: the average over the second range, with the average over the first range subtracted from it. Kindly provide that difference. -0.17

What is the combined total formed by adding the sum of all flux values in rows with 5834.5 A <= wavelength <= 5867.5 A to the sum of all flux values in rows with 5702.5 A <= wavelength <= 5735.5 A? 167.1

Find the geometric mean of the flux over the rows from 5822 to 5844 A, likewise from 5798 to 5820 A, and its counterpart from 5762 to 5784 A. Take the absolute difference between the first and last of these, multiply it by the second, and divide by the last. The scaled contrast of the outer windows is 0.18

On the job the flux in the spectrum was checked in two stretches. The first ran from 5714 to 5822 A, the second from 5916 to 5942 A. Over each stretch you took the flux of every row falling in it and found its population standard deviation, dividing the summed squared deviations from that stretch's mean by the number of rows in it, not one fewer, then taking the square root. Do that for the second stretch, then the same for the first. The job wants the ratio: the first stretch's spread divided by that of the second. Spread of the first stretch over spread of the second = 1.58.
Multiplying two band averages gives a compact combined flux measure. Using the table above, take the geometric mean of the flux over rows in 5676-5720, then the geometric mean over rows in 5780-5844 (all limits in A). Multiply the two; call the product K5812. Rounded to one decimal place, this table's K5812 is 58.7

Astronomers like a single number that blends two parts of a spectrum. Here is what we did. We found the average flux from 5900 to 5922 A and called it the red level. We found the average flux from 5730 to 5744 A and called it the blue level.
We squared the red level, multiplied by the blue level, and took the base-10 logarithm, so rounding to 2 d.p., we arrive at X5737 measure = 2.65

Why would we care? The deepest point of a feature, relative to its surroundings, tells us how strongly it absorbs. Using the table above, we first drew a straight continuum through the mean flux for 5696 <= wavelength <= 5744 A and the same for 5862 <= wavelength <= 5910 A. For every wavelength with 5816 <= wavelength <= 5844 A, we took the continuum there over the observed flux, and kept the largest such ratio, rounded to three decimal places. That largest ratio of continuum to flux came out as 0.997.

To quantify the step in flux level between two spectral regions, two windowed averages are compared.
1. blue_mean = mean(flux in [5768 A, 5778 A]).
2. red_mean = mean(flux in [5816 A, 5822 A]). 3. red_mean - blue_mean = 0.4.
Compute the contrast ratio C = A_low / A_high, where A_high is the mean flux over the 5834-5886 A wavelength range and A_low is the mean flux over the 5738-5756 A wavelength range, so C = 1.03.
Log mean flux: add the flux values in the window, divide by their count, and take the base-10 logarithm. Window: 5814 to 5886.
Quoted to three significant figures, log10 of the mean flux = 0.891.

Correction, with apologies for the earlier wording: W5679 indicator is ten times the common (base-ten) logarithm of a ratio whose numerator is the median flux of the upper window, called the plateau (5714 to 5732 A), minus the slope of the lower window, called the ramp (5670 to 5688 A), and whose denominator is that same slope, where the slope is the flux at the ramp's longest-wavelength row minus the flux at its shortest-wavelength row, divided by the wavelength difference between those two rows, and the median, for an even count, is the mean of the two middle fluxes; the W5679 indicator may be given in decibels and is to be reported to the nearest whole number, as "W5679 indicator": 36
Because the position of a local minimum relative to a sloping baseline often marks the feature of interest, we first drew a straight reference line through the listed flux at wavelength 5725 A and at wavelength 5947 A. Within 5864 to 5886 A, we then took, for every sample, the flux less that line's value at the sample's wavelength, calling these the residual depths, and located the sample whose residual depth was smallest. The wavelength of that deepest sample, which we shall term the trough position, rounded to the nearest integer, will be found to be 5881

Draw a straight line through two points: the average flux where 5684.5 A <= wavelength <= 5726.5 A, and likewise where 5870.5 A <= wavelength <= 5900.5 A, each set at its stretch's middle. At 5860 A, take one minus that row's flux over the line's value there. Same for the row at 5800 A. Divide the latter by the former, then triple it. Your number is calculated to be -1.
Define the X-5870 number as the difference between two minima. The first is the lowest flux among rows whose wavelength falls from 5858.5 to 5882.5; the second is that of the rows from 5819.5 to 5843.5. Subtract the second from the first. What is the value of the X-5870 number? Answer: -0.41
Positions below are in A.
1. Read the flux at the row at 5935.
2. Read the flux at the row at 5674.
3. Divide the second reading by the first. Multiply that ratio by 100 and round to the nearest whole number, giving 105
